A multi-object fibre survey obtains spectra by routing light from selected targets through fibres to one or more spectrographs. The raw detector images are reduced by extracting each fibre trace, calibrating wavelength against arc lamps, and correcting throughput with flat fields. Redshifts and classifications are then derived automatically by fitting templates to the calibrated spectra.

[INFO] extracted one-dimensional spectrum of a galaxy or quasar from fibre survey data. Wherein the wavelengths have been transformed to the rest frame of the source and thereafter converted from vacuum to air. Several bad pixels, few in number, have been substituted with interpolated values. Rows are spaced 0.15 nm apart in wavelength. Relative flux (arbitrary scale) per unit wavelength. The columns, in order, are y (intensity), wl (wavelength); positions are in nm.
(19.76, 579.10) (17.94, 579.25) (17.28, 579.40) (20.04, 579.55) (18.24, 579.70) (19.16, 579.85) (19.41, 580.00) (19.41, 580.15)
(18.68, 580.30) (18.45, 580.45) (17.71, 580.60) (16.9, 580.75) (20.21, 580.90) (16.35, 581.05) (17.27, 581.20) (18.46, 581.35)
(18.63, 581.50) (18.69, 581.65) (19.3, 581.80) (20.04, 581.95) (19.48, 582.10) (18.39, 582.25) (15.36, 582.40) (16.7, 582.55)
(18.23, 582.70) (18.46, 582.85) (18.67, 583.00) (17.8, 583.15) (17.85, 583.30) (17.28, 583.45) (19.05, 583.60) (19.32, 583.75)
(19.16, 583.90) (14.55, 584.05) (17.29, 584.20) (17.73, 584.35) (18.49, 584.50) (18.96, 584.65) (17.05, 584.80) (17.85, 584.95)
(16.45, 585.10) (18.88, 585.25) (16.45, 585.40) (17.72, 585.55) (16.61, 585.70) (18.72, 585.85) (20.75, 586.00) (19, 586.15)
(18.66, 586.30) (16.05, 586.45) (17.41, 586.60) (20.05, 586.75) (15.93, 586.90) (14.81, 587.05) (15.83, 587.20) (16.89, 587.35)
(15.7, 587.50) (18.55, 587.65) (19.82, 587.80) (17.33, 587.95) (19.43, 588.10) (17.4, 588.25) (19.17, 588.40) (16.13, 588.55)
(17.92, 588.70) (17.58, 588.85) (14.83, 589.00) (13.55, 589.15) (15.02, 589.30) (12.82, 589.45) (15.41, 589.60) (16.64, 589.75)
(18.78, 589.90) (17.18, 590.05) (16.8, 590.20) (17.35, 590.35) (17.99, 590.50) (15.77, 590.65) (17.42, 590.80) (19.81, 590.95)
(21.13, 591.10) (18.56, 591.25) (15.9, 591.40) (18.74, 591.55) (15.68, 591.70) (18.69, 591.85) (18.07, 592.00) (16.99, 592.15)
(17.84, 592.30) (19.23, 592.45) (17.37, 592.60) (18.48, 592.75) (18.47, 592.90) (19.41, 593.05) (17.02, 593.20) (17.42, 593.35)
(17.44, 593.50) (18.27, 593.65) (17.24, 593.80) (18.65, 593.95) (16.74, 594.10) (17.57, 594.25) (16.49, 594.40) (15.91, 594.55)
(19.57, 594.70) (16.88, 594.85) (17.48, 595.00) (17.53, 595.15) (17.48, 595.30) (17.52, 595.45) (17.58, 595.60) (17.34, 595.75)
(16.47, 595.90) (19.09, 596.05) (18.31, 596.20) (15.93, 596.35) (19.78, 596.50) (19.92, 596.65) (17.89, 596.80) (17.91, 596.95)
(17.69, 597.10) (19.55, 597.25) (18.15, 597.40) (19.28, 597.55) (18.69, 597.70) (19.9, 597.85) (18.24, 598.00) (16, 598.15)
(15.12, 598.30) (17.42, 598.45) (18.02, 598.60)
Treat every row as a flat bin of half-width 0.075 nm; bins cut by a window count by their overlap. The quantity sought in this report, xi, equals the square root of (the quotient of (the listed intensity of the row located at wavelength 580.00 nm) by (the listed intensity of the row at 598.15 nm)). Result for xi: 1.10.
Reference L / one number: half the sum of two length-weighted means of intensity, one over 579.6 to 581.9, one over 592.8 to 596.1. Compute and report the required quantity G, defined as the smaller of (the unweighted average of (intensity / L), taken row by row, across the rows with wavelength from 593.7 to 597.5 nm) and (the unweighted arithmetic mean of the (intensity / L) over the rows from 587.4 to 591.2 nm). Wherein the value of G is 0.952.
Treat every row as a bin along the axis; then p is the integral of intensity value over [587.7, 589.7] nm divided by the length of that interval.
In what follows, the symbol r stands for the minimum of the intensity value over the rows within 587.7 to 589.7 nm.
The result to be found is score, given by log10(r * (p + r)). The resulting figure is 2.58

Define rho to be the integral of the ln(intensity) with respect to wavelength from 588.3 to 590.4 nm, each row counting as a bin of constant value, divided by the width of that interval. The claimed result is 2.79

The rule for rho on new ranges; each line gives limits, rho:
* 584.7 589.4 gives 2.85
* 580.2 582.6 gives 2.90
